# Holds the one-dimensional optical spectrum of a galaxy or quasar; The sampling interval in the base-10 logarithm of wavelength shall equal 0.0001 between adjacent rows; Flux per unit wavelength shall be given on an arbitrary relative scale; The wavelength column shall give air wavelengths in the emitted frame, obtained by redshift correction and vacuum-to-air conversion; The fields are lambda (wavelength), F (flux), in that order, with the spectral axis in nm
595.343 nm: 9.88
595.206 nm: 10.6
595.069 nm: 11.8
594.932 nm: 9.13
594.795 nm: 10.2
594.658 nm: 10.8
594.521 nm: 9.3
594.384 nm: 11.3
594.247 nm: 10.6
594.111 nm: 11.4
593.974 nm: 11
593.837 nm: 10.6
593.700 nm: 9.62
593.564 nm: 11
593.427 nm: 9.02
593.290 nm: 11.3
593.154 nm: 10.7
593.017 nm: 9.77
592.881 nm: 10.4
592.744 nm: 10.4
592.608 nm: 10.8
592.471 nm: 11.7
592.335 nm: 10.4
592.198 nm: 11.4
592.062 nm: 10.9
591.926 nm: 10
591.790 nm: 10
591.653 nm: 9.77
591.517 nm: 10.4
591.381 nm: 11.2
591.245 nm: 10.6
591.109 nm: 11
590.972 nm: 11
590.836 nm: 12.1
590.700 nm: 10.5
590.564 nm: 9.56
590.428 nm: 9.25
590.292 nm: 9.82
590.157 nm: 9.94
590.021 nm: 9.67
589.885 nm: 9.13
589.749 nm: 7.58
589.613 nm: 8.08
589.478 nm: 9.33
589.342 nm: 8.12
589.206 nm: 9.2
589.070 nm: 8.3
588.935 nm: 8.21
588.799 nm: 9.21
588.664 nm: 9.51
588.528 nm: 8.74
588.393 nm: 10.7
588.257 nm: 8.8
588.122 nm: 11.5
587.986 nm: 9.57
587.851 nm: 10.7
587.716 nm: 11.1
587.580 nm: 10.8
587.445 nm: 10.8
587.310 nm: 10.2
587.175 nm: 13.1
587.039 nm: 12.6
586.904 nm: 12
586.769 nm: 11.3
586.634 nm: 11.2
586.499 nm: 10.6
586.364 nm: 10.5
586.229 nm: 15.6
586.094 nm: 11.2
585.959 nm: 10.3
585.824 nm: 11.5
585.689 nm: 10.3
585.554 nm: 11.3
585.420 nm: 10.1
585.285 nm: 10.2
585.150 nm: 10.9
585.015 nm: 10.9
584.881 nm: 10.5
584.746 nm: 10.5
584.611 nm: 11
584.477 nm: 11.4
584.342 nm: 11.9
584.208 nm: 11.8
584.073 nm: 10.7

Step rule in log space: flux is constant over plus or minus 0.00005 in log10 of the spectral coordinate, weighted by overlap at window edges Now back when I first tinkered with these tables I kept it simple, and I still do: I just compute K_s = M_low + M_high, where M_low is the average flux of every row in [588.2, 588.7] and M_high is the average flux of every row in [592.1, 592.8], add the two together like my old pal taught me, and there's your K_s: 20.4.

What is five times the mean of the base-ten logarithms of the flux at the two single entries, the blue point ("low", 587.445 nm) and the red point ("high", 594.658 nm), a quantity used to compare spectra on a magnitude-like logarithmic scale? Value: 5.17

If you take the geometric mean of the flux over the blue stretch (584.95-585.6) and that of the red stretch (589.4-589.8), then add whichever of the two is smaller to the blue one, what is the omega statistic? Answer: 19.0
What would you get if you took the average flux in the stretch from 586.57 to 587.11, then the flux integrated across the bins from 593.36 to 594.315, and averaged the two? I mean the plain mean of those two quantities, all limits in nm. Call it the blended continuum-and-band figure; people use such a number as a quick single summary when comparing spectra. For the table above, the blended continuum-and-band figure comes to 10.9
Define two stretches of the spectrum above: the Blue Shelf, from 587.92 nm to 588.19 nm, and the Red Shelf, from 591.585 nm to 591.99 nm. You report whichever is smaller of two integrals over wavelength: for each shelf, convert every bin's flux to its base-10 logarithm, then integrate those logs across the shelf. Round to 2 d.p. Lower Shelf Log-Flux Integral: 0.28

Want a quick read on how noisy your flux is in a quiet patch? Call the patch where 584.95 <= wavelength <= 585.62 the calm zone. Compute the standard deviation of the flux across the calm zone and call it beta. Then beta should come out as 0.5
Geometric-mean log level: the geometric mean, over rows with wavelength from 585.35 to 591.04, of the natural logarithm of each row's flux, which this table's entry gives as 2.32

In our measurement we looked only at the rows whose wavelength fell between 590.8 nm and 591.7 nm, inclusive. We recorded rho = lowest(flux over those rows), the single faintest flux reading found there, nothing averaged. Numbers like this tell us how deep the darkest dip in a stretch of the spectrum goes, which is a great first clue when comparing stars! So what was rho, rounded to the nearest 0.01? 9.77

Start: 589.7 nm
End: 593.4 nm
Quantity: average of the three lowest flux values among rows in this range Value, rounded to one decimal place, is 8.7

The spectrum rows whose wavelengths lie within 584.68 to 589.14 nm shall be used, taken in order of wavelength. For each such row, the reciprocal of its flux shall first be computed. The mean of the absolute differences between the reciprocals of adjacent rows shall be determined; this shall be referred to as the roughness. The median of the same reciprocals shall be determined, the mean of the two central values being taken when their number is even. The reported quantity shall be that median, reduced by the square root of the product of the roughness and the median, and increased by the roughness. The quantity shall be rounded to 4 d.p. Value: 0.0734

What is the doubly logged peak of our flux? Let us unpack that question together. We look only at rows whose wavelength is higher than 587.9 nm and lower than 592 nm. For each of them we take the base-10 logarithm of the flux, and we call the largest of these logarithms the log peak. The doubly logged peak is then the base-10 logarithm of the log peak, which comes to 0.035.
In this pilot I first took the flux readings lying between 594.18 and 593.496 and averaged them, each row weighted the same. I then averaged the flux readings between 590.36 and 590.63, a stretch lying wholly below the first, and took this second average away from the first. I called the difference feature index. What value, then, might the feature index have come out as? 1.3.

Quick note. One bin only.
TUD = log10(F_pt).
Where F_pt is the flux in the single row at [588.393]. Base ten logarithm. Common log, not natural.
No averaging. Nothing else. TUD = 1.03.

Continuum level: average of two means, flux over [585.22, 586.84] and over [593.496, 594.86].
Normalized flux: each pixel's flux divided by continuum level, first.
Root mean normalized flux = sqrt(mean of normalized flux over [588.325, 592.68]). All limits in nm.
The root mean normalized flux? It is 0.95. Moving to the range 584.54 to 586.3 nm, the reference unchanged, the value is 1.01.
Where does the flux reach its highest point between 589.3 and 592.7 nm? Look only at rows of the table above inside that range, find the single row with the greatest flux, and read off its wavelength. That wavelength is 590.836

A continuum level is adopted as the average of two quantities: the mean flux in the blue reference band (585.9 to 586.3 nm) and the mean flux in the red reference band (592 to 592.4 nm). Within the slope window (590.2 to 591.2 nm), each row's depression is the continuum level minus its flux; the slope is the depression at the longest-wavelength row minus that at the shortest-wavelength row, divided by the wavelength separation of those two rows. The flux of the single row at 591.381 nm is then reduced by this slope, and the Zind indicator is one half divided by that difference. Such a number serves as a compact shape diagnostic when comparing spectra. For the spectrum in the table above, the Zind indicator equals 0.040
